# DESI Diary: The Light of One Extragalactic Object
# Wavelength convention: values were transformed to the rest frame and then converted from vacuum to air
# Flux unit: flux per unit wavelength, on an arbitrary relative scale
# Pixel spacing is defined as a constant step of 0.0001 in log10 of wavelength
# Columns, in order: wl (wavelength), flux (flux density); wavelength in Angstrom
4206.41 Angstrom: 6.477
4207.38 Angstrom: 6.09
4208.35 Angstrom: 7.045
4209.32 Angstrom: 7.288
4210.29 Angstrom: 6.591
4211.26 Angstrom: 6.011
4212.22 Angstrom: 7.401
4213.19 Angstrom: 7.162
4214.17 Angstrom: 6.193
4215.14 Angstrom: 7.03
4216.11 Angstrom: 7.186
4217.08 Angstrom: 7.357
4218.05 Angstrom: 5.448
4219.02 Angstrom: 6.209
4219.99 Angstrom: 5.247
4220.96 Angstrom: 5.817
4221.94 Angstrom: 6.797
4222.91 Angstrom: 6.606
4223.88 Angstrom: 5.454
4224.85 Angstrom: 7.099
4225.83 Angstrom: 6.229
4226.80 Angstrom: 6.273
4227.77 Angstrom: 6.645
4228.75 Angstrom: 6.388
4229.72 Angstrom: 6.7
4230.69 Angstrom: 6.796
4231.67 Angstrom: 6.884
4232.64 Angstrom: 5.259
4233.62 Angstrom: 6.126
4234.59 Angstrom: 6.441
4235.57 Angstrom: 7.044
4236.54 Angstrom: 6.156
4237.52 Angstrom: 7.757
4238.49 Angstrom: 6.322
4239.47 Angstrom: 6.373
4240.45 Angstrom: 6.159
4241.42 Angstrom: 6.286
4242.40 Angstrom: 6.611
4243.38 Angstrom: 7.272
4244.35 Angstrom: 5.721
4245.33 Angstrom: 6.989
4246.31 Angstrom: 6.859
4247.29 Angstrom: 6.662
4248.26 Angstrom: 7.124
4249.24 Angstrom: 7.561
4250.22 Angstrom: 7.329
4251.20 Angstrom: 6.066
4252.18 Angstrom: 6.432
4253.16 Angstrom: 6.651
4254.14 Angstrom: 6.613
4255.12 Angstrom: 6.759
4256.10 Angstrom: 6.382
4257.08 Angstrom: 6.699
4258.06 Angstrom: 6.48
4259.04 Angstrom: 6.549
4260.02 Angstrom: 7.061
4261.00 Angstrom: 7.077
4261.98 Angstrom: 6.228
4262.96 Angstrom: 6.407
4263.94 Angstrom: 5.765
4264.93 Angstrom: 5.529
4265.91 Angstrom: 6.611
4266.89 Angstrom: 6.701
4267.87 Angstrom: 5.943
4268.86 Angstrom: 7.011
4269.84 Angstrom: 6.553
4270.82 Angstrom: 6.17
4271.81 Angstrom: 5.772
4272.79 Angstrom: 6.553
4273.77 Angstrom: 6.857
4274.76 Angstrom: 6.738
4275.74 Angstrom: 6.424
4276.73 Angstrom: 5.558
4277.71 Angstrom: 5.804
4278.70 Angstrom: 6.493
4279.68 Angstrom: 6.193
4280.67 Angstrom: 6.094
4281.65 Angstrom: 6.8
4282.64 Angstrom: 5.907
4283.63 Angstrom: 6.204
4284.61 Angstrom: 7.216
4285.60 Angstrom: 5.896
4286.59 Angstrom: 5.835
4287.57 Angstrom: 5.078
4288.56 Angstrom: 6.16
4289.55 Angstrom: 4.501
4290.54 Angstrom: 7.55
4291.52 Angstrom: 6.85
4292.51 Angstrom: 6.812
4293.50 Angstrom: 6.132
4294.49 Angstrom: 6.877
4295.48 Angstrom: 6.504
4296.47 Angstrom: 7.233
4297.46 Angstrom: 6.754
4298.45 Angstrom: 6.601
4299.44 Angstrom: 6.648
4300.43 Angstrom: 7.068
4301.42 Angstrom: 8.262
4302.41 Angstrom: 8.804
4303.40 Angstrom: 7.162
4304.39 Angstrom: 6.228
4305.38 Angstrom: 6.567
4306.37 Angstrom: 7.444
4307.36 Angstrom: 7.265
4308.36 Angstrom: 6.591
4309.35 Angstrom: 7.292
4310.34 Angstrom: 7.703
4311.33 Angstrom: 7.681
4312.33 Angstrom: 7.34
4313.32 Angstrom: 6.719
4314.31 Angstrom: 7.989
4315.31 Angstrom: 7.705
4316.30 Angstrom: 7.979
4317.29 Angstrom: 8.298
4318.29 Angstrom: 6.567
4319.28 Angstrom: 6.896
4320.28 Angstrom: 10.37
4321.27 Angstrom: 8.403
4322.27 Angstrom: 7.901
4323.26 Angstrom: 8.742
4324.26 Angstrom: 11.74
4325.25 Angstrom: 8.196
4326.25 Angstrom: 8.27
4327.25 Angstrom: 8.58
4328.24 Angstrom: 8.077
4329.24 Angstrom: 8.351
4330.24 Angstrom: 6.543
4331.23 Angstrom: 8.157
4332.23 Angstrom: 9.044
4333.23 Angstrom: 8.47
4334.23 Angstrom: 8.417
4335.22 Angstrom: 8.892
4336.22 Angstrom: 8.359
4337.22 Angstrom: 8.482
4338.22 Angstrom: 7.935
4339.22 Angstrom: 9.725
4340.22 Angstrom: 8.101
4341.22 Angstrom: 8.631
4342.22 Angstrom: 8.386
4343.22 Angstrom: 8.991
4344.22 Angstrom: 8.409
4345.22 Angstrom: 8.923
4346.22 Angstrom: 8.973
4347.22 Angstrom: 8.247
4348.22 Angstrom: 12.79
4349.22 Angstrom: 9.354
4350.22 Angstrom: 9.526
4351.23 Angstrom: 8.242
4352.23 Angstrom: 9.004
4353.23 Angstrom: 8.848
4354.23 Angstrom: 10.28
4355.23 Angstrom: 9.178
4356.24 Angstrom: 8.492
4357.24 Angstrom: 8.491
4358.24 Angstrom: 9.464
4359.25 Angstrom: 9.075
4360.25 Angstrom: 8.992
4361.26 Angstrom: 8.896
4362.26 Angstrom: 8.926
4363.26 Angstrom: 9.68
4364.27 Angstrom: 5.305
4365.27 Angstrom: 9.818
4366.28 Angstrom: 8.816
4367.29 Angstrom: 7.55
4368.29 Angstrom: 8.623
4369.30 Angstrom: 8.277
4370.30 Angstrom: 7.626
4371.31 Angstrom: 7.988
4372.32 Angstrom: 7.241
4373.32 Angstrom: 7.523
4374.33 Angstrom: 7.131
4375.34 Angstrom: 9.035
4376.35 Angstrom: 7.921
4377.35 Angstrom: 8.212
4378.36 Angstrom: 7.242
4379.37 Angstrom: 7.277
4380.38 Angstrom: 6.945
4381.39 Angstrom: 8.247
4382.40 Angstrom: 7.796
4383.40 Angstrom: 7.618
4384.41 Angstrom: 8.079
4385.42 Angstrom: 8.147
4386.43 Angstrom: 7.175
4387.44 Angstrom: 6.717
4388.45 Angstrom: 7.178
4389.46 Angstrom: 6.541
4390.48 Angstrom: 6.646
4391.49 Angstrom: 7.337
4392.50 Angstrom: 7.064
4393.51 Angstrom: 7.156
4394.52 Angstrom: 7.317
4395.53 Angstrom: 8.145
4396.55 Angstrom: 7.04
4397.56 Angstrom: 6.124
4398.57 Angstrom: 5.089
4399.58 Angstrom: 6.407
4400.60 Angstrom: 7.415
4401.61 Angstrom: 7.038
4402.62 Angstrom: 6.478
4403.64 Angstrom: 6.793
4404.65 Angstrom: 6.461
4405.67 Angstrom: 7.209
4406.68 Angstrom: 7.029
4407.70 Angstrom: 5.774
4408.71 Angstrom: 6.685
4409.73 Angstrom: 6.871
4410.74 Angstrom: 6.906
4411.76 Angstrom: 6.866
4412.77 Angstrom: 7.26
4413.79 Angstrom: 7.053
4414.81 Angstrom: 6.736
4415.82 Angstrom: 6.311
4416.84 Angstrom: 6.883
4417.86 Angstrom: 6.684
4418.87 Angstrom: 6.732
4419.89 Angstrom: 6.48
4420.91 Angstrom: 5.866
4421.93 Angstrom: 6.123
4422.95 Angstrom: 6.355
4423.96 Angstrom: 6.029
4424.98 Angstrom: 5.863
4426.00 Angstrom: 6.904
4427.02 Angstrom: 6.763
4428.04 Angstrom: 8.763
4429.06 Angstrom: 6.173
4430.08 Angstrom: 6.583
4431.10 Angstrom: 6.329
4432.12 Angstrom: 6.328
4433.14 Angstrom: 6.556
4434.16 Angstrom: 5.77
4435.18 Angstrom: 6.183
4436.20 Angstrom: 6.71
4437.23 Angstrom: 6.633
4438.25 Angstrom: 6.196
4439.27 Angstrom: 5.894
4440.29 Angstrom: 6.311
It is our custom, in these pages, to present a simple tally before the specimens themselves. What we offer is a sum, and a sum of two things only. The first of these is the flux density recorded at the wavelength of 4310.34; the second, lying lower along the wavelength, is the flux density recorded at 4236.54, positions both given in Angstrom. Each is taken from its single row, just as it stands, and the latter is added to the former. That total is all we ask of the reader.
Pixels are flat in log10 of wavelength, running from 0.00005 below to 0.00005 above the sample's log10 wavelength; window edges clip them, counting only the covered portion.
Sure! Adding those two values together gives 14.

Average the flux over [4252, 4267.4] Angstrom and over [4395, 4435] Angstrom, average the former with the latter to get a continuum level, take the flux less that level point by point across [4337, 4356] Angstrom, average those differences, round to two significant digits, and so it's 2.5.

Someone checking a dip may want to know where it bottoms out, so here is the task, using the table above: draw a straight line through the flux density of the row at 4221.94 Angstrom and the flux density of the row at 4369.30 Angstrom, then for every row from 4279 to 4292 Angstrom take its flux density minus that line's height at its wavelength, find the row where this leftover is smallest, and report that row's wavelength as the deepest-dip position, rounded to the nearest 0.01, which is 4289.55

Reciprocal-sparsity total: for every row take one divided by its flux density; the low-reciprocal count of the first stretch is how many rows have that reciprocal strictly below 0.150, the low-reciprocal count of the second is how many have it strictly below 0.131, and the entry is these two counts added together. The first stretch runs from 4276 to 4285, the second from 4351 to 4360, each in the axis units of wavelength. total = 11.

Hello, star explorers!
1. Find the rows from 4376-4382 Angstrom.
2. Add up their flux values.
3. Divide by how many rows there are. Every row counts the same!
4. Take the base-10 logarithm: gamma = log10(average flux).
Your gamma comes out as 0.883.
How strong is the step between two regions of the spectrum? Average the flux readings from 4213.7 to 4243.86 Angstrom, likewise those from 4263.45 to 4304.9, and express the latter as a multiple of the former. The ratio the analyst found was 1.00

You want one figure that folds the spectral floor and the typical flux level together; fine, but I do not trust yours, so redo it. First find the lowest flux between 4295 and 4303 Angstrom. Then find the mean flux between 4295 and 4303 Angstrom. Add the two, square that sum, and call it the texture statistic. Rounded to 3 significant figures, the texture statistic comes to 189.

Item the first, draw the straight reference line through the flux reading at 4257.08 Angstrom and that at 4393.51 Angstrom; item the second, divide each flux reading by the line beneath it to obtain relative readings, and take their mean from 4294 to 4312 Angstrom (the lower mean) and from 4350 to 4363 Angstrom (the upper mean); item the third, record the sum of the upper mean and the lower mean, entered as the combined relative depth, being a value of 2.33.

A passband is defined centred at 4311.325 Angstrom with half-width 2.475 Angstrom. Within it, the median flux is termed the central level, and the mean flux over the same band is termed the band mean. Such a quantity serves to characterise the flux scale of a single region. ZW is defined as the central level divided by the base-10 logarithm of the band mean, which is 8.5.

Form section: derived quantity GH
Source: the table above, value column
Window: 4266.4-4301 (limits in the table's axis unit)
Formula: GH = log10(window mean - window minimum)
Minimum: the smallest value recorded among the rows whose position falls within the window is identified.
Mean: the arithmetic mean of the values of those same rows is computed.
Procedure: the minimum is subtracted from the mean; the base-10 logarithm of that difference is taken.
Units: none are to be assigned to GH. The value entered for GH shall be 0.28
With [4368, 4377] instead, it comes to -0.10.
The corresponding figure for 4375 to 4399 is 0.35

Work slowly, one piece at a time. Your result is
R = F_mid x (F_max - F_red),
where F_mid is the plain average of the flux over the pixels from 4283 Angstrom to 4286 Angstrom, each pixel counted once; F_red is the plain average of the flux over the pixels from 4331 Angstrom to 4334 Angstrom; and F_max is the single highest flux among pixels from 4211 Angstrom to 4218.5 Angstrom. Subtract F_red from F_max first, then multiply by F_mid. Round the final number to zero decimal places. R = -7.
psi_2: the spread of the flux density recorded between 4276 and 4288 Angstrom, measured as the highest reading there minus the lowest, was 2.14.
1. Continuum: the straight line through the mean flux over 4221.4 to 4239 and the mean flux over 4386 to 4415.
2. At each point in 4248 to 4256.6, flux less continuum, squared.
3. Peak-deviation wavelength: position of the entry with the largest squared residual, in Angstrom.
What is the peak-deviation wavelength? 4249.24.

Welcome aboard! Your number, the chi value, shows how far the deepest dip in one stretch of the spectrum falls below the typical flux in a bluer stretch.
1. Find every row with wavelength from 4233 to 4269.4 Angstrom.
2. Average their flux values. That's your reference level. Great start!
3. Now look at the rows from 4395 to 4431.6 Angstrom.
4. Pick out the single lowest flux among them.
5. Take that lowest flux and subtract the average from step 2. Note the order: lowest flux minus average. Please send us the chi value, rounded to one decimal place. -1.5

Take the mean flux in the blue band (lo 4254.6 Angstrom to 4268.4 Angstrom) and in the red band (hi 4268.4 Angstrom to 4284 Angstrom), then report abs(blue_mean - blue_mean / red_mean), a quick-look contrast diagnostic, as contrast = 5.42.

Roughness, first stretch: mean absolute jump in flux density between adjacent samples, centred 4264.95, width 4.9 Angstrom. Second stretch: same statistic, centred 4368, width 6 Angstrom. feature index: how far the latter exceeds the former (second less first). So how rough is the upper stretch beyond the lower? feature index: 0.4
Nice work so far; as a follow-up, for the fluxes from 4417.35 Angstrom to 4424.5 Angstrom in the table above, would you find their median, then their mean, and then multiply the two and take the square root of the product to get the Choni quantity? 6.34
